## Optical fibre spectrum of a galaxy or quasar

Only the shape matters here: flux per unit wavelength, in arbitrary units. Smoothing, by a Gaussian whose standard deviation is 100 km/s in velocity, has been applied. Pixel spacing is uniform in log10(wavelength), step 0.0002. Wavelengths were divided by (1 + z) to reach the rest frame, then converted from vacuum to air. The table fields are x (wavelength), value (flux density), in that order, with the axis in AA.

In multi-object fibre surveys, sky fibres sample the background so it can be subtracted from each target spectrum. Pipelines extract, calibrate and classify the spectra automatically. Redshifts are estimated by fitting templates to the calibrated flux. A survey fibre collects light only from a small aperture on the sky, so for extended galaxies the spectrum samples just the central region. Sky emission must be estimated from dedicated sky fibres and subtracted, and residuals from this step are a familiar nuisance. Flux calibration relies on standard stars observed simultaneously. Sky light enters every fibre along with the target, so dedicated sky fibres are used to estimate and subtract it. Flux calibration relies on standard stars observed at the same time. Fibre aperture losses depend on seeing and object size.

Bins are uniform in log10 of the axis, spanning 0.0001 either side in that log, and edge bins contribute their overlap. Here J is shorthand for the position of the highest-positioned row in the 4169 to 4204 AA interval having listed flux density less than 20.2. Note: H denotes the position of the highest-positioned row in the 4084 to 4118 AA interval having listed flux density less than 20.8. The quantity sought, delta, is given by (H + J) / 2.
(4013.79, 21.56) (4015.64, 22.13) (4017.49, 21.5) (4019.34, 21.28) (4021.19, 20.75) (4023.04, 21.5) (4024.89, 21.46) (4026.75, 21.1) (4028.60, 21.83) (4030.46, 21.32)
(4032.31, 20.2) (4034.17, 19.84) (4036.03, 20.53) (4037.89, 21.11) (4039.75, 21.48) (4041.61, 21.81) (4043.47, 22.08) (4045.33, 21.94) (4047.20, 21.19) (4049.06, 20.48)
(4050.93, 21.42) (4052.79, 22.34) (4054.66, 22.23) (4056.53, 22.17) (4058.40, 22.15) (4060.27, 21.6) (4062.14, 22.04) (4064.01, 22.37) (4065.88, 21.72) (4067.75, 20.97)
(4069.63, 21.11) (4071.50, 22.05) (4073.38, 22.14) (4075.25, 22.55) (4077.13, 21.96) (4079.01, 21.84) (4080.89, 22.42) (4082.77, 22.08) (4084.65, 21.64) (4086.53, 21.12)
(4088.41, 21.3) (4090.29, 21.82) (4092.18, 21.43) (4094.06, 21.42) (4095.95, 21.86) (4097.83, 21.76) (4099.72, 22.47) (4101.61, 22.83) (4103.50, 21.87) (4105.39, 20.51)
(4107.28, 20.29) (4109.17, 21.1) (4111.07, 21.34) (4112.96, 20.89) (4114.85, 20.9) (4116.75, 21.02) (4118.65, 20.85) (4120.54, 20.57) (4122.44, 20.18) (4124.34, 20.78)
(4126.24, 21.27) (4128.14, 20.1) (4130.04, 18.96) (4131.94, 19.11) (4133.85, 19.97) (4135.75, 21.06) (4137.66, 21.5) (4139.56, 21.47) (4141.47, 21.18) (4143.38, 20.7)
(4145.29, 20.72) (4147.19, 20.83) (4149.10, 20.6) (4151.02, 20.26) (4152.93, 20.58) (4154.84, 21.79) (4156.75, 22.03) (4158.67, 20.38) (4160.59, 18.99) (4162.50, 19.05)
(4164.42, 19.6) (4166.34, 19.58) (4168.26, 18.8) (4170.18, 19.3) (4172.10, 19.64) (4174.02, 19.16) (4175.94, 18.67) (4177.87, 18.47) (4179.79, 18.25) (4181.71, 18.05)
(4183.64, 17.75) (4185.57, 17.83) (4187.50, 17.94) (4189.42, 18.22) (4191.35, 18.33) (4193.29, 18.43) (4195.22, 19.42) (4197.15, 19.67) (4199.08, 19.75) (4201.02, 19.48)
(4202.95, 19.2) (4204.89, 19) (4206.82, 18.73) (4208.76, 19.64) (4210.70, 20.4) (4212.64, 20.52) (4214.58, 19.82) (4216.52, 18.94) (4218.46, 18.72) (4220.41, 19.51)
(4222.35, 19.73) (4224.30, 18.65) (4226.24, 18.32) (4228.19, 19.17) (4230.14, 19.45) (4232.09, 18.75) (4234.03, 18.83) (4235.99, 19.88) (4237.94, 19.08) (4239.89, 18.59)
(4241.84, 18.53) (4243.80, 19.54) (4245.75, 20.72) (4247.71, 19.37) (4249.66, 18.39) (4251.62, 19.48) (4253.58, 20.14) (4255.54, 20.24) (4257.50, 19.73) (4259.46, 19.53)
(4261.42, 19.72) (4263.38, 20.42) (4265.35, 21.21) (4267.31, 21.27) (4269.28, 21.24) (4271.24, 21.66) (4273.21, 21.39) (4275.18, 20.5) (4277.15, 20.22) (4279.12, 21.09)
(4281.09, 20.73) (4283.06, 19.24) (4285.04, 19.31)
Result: 4155.1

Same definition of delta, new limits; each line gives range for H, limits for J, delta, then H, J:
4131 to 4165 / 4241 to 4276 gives 4212.9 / 4164.42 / 4261.42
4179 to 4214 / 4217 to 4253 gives 4232.1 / 4212.64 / 4251.62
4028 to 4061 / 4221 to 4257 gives 4151.3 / 4049.06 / 4253.58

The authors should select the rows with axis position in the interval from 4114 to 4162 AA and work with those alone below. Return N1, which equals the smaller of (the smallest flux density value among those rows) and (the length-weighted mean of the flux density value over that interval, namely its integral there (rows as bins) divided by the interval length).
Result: 19.0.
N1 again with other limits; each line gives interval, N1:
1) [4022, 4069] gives 19.8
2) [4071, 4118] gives 20.3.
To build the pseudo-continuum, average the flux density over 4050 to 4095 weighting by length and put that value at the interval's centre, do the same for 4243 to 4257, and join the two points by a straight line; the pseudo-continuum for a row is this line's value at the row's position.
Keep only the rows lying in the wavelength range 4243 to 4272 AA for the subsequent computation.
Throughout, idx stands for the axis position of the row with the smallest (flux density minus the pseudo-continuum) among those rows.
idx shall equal 4249.66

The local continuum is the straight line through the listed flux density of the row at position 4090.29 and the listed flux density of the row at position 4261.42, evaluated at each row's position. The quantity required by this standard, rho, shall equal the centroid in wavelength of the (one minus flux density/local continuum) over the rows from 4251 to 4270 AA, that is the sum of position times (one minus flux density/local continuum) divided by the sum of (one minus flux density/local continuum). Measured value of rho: 4266.5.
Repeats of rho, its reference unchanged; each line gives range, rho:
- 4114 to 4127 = 4120.3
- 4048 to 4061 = 4051.8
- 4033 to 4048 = 4038.6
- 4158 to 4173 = 4165.6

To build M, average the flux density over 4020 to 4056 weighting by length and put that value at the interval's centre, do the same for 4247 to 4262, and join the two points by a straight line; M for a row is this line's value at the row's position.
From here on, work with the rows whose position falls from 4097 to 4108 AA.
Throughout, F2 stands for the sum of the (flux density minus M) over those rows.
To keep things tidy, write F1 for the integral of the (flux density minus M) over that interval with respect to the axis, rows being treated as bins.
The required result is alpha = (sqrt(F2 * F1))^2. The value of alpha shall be 47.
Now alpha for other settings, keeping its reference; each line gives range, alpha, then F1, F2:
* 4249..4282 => 480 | 31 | 16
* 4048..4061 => 32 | 8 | 4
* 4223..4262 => 107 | -14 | -7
